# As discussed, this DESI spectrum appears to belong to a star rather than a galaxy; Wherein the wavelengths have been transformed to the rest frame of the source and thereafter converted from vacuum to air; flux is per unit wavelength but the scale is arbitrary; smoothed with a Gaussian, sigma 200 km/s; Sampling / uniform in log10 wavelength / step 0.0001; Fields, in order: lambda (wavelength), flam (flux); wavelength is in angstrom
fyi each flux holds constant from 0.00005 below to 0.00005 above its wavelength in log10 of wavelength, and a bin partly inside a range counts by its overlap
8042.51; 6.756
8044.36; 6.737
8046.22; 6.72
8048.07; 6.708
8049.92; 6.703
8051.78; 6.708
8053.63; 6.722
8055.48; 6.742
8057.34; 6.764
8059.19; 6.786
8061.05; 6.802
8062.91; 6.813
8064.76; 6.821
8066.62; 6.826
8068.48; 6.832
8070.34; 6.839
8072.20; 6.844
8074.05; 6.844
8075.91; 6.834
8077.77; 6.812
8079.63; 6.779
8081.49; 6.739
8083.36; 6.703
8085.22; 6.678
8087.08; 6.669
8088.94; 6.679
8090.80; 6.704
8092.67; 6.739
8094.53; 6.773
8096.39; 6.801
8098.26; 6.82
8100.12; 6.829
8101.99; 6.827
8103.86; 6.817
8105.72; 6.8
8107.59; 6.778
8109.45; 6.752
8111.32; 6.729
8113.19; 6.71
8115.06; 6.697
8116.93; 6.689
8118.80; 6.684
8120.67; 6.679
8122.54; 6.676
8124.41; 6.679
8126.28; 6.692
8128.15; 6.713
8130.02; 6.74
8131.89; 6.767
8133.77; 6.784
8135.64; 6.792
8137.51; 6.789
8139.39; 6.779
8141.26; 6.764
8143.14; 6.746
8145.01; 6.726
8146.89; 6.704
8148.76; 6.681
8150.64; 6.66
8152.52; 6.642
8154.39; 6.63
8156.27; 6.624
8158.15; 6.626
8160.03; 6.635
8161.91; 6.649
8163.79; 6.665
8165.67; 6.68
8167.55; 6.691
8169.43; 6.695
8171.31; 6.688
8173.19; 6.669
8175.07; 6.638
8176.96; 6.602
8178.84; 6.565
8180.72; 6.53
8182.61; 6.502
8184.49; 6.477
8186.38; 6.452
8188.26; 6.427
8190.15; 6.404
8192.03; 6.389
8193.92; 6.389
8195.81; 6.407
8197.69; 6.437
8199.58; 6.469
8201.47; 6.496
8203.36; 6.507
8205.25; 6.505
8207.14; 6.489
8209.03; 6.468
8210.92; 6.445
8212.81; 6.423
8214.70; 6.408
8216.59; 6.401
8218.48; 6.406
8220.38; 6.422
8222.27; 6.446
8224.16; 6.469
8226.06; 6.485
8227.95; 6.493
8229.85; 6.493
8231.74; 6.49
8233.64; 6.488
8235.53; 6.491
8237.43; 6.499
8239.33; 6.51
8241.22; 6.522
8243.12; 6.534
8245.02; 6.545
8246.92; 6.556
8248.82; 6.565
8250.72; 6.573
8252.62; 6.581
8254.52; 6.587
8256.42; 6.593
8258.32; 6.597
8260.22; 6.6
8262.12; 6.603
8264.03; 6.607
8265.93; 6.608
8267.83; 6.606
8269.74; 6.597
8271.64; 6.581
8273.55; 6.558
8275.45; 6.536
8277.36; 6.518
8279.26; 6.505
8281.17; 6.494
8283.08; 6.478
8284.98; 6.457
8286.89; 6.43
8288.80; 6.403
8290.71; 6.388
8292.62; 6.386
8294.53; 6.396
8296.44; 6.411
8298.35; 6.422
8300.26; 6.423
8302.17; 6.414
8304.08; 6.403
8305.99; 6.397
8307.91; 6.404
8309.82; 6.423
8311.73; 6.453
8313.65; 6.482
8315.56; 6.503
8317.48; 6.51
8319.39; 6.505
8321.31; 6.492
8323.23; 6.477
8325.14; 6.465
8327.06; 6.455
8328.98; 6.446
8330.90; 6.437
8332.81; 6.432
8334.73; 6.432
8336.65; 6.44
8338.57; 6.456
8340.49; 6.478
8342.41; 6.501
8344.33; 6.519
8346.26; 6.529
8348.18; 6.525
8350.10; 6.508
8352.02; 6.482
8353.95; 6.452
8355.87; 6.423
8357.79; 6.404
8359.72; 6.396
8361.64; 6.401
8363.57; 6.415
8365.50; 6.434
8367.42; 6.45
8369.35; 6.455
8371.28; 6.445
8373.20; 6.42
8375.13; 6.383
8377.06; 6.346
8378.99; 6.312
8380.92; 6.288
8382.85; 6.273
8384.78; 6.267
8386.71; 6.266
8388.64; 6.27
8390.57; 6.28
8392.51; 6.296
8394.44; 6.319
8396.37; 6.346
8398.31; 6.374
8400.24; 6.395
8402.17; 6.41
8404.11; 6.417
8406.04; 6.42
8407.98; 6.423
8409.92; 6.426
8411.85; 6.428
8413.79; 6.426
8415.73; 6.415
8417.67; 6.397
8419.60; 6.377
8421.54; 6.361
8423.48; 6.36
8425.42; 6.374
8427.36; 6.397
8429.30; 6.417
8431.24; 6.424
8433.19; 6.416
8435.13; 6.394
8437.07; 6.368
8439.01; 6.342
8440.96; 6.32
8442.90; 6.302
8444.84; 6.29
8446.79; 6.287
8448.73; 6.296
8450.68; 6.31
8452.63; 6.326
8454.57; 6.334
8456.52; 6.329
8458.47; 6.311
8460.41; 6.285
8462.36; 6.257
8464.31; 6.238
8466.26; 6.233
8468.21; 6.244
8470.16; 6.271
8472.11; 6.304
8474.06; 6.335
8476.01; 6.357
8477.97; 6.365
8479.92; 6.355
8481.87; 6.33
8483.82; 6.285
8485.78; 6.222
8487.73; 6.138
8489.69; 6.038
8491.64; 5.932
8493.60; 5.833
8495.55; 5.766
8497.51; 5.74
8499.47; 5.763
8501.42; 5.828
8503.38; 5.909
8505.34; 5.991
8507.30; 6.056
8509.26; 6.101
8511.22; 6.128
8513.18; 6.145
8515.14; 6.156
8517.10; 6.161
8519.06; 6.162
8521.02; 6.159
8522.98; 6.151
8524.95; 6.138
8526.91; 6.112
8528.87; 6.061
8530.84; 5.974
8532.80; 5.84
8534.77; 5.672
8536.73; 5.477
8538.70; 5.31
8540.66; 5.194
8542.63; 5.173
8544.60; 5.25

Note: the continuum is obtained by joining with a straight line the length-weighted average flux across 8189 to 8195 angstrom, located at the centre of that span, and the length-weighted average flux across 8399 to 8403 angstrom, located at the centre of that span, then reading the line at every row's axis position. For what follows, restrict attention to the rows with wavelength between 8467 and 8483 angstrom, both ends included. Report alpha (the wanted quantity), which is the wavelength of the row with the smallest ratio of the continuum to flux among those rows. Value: 8477.97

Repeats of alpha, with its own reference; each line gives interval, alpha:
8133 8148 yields 8135.64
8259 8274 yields 8265.93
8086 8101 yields 8100.12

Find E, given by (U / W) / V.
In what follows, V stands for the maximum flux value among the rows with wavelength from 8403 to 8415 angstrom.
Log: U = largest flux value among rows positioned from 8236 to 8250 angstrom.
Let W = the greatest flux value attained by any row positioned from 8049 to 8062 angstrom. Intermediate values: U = 6.565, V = 6.428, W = 6.802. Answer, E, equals 0.150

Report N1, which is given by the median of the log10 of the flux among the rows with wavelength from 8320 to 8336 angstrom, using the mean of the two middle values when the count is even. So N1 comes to 0.810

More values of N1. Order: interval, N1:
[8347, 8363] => 0.809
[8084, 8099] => 0.827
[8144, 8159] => 0.823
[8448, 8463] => 0.800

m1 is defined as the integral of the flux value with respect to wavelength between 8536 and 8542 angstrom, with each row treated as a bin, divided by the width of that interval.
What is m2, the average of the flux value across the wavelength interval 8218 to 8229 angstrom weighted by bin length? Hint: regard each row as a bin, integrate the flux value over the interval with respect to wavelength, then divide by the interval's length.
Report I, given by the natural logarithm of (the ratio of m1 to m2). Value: -0.195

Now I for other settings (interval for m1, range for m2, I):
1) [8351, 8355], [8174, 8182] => -0.017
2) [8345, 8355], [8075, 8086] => -0.039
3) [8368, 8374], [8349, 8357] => -0.004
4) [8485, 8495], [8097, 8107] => -0.124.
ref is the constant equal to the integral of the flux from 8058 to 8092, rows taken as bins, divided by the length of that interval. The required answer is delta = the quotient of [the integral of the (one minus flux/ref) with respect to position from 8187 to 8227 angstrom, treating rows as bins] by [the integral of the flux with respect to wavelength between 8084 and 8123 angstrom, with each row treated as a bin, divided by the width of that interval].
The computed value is 0.29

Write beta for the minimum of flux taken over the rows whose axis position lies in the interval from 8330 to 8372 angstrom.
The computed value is 6.396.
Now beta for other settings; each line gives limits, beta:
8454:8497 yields 5.766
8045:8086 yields 6.678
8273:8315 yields 6.386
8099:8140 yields 6.676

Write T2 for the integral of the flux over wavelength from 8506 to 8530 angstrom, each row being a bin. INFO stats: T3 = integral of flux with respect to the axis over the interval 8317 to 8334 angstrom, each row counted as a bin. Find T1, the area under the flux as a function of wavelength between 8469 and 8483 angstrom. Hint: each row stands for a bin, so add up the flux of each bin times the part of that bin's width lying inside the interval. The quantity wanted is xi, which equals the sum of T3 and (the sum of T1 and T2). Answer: 346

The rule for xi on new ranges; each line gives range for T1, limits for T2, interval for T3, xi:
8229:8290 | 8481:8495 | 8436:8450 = 573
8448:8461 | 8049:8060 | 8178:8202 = 311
